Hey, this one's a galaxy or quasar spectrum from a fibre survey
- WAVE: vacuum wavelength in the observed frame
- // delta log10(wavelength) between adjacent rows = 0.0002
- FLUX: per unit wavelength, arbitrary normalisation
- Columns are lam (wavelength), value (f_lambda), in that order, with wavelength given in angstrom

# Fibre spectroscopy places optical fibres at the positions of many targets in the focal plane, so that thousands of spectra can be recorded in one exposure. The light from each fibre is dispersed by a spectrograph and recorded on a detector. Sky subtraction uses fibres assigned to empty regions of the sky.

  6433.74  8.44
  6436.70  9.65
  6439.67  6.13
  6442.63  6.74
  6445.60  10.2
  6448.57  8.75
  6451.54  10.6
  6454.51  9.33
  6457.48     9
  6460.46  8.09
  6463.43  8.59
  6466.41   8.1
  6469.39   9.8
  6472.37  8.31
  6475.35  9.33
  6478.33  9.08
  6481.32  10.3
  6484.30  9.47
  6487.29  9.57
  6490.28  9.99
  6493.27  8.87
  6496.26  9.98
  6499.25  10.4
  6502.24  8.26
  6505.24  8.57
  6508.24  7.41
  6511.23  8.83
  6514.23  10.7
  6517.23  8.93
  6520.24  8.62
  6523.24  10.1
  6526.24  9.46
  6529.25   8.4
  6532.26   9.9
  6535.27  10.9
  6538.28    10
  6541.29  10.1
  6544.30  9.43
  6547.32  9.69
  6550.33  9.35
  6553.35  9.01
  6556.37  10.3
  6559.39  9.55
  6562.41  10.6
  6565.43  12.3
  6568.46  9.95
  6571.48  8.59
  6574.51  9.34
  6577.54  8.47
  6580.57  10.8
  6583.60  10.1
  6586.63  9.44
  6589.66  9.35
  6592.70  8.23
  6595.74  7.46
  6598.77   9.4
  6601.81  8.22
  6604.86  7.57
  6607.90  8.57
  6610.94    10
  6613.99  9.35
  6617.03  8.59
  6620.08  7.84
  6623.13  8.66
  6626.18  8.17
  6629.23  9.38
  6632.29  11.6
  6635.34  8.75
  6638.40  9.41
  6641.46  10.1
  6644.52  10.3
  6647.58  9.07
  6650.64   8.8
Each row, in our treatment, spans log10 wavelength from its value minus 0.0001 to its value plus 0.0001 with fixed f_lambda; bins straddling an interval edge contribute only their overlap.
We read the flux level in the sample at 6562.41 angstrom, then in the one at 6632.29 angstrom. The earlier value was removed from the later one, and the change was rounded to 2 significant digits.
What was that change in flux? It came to 1.0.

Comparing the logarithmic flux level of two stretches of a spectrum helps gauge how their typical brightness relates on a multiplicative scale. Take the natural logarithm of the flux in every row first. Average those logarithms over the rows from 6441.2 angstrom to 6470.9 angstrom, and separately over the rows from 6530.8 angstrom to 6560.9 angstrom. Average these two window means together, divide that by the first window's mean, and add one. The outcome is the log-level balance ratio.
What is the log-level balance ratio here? 2.02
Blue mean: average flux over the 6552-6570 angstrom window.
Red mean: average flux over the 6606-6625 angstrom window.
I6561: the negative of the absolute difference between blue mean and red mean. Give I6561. -1.5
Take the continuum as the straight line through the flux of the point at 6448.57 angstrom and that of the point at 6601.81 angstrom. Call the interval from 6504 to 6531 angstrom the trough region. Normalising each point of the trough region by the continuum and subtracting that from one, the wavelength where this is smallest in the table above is 6514.23 angstrom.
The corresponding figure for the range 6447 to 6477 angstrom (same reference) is 6451.54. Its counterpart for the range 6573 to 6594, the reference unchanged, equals 6580.57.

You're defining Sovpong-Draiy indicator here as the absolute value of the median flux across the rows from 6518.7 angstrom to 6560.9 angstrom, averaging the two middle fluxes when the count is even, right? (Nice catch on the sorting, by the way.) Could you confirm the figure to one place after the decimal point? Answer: 9.6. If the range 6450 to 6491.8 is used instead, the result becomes 9.3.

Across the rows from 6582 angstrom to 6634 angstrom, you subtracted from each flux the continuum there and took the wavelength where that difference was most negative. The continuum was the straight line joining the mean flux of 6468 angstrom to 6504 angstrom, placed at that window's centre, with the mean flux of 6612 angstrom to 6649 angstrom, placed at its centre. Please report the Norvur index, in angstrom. 6595.74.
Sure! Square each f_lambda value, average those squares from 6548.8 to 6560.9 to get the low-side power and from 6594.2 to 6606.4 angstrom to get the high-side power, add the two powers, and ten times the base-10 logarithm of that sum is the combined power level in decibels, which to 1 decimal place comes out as 22.0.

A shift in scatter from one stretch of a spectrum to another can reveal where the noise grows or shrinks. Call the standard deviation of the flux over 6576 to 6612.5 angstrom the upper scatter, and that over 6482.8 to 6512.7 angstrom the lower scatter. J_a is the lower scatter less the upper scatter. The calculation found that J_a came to -0.13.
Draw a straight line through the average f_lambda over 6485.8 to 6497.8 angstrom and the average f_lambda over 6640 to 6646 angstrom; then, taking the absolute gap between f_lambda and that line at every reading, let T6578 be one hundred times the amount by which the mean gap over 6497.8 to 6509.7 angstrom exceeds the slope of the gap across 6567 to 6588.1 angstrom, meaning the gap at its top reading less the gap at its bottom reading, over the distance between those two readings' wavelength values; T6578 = 135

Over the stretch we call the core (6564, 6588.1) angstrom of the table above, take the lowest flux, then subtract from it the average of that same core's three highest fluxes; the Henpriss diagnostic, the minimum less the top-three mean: -2.6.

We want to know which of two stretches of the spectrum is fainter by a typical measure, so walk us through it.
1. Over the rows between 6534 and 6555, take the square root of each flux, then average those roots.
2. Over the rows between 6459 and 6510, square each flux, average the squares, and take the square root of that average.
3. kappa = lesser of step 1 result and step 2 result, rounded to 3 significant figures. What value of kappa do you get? 3.13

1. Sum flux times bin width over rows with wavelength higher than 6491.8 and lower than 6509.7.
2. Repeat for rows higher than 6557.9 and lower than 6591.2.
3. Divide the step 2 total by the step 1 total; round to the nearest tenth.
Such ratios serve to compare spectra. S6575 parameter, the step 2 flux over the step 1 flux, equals 2.1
